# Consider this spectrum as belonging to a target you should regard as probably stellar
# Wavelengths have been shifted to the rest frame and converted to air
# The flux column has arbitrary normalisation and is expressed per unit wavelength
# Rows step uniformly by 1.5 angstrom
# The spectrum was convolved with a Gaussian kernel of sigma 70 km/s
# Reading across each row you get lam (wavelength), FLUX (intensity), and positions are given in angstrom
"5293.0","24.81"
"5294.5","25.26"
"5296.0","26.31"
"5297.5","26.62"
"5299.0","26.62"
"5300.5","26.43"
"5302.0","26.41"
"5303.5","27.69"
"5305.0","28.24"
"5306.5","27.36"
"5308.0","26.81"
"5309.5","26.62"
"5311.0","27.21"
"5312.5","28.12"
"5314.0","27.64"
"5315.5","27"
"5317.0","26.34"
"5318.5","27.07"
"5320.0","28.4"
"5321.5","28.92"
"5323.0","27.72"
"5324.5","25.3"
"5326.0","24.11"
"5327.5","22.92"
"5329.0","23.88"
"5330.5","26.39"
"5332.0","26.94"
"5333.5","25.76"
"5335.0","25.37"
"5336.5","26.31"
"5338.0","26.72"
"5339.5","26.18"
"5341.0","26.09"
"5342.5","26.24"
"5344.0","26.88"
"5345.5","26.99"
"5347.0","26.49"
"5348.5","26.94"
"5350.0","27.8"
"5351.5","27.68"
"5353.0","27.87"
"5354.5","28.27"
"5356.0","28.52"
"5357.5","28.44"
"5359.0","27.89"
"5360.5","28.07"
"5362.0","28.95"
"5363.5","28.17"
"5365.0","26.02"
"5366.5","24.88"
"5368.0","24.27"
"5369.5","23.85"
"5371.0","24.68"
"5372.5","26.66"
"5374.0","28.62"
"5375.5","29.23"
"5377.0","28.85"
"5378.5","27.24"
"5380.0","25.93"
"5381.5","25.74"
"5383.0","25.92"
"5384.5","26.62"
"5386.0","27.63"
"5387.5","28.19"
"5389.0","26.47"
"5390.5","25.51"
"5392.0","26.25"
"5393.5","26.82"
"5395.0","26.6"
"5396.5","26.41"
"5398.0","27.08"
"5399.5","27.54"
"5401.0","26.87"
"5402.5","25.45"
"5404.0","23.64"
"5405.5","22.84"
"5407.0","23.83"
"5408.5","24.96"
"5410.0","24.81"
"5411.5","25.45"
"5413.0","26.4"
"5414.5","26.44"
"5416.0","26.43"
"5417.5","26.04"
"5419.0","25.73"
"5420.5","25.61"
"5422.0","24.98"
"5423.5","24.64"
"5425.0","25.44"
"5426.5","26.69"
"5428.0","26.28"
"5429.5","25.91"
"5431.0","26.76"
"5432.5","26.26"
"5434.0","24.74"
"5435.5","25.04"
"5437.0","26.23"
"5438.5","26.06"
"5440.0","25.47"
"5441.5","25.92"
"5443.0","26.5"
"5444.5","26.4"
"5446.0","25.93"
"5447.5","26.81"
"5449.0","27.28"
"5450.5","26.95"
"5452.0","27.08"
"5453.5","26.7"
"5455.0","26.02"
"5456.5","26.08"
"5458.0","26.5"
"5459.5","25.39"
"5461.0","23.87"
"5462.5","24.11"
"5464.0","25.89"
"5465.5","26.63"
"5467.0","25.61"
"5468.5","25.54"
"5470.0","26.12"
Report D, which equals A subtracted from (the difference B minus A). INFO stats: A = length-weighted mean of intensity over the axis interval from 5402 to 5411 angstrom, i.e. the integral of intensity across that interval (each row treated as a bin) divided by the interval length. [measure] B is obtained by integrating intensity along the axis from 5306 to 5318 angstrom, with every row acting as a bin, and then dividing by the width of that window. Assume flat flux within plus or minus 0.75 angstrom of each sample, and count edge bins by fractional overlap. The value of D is -21.4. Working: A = 24.3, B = 27.1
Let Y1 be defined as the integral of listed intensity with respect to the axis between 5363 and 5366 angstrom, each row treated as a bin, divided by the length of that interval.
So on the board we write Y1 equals 26.8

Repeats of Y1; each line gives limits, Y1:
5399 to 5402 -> 27.0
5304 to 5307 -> 27.8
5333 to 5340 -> 26.1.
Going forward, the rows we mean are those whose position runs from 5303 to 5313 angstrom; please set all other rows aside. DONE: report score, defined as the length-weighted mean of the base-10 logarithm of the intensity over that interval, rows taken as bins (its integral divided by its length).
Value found 1.44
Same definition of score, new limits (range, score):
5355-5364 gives 1.45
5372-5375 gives 1.44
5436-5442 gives 1.41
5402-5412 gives 1.39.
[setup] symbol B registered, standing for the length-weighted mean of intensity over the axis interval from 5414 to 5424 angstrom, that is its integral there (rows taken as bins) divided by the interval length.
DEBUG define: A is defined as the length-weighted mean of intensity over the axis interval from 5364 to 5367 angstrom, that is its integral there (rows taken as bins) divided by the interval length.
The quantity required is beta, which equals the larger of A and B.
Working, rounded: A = 25.7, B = 25.7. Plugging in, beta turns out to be 25.7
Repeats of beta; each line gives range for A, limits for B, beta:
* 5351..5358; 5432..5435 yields 28.2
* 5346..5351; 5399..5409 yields 27.1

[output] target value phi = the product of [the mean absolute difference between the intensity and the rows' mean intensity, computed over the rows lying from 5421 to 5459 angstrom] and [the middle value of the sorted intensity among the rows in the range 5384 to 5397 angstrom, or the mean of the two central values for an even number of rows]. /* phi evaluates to 15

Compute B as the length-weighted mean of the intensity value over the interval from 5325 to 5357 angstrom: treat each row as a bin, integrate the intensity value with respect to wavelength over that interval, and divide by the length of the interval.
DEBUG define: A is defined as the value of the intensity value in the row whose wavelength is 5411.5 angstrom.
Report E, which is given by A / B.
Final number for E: 0.964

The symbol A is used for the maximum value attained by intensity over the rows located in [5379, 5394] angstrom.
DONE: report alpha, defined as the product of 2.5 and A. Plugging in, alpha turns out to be 70.5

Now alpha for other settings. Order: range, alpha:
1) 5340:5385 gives 73.1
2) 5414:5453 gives 68.2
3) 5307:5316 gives 70.3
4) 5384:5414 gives 70.5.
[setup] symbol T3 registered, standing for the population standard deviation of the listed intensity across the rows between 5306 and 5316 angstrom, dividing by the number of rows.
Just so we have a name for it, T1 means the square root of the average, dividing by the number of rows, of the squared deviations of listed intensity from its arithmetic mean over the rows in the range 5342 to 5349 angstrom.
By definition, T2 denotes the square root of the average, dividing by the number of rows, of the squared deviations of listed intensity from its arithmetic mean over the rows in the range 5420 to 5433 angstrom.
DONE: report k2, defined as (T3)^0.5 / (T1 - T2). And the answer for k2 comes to -1.7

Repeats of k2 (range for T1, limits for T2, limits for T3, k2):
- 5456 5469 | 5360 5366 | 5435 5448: -4.0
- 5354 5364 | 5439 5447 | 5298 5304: -14.3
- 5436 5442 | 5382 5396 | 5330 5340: -1.4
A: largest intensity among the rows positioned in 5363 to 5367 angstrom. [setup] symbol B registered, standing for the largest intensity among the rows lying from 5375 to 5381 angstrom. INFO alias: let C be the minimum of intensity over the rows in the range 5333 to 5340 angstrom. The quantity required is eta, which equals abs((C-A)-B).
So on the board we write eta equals 32.0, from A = 28.17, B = 29.23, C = 25.37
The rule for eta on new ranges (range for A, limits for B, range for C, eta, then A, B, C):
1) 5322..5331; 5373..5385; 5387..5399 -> 31.4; 27.72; 29.23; 25.51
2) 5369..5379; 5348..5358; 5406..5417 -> 33.9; 29.23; 28.52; 23.83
